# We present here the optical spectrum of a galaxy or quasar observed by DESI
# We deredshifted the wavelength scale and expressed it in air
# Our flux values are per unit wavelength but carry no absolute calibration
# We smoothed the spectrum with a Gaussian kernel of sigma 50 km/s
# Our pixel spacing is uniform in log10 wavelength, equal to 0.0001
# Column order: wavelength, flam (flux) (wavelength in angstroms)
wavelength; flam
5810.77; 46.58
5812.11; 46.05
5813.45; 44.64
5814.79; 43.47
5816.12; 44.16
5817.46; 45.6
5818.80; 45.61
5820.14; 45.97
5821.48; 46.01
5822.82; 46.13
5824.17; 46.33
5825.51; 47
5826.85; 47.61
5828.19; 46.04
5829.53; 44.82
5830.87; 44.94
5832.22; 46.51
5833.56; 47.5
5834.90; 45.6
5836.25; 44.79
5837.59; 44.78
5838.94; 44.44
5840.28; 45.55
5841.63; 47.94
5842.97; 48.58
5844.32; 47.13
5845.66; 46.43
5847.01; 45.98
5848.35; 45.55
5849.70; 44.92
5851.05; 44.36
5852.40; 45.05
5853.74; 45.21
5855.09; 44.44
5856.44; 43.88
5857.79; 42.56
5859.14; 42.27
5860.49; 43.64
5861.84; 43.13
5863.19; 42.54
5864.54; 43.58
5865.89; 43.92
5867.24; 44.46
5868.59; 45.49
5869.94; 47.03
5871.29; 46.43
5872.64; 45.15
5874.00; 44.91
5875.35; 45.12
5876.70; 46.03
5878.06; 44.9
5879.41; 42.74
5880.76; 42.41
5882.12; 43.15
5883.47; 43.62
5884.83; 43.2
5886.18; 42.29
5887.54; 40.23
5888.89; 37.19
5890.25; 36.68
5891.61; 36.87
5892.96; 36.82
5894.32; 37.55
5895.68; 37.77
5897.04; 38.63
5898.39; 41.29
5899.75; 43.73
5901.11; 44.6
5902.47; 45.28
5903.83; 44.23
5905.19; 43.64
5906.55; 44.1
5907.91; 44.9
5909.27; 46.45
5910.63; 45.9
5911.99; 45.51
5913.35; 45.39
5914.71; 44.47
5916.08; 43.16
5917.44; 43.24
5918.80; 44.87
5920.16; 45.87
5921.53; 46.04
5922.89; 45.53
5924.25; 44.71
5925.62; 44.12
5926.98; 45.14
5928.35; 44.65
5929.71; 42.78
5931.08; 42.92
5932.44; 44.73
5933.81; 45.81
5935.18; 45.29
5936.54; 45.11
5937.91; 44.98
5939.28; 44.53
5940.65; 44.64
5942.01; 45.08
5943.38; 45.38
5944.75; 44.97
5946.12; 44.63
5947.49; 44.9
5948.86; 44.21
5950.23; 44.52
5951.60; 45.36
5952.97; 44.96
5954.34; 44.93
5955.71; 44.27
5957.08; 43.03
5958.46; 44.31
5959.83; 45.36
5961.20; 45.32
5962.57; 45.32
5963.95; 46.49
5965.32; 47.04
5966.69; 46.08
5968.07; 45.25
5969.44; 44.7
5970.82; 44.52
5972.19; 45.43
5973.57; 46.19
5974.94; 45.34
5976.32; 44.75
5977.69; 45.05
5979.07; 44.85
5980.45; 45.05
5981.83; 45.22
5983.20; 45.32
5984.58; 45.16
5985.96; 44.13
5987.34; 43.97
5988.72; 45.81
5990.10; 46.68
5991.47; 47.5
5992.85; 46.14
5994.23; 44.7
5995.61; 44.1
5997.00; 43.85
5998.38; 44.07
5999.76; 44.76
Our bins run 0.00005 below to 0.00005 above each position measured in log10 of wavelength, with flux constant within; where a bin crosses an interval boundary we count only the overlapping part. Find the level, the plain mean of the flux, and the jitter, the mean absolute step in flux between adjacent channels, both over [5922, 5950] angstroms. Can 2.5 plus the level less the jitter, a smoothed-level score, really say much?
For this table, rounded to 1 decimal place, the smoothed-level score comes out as 46.6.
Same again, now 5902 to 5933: 46.4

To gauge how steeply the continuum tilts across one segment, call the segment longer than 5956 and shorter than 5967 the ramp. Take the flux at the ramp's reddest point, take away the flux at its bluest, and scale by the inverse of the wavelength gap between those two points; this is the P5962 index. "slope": 0.32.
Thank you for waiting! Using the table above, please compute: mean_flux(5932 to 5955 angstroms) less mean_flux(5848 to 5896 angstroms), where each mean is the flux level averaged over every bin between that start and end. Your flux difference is 2.0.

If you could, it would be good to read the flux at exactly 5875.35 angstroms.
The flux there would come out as 45.12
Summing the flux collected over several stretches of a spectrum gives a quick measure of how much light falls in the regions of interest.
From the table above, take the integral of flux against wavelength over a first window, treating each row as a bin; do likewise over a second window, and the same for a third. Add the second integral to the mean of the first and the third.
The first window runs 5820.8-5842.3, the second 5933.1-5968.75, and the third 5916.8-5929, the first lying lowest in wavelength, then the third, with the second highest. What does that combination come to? 2375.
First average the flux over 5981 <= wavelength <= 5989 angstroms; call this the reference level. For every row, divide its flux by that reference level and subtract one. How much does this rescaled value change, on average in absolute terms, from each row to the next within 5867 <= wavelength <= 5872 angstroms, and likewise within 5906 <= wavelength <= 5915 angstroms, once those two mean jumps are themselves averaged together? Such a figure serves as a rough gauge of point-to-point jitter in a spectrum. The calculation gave 0.020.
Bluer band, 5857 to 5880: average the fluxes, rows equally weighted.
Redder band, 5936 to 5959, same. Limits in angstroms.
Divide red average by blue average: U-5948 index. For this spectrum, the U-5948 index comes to 1.01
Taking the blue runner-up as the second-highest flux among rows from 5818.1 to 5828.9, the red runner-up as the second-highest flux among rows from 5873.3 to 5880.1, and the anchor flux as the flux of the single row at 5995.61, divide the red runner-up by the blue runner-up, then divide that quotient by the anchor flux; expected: 0.0218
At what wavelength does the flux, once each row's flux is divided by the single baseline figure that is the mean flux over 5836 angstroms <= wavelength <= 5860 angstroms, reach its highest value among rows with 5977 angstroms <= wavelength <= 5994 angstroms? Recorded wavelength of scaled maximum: 5991.47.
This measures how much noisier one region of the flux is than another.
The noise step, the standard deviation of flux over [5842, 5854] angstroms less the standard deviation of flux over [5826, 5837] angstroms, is 0.16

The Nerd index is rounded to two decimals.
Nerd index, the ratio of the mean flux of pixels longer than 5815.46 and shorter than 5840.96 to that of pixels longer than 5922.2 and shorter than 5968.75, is 1.02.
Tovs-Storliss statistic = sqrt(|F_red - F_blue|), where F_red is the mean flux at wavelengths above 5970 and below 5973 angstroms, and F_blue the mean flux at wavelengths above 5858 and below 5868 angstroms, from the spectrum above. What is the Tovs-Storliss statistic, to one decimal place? 1.3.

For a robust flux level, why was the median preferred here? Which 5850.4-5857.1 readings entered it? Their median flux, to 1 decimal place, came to 44.4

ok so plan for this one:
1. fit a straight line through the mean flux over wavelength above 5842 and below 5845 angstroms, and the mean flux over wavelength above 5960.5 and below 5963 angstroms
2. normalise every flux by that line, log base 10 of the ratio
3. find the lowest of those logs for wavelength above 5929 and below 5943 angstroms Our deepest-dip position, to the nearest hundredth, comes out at 5929.71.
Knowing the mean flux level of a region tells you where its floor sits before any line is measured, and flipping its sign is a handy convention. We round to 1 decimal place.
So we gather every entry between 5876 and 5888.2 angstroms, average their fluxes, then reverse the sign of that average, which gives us -43.2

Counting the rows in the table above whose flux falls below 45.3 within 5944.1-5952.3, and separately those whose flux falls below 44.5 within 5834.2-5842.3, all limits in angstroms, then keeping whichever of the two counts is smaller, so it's 1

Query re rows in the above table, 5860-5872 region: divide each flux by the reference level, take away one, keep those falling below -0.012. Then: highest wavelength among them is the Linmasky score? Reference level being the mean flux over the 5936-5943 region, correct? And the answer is 5865.89 angstroms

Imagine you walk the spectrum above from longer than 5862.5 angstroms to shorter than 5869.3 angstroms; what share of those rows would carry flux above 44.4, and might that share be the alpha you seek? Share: 0.4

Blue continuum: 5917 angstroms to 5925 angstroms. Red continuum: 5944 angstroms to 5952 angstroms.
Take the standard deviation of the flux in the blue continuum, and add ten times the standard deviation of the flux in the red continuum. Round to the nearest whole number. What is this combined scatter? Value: 5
